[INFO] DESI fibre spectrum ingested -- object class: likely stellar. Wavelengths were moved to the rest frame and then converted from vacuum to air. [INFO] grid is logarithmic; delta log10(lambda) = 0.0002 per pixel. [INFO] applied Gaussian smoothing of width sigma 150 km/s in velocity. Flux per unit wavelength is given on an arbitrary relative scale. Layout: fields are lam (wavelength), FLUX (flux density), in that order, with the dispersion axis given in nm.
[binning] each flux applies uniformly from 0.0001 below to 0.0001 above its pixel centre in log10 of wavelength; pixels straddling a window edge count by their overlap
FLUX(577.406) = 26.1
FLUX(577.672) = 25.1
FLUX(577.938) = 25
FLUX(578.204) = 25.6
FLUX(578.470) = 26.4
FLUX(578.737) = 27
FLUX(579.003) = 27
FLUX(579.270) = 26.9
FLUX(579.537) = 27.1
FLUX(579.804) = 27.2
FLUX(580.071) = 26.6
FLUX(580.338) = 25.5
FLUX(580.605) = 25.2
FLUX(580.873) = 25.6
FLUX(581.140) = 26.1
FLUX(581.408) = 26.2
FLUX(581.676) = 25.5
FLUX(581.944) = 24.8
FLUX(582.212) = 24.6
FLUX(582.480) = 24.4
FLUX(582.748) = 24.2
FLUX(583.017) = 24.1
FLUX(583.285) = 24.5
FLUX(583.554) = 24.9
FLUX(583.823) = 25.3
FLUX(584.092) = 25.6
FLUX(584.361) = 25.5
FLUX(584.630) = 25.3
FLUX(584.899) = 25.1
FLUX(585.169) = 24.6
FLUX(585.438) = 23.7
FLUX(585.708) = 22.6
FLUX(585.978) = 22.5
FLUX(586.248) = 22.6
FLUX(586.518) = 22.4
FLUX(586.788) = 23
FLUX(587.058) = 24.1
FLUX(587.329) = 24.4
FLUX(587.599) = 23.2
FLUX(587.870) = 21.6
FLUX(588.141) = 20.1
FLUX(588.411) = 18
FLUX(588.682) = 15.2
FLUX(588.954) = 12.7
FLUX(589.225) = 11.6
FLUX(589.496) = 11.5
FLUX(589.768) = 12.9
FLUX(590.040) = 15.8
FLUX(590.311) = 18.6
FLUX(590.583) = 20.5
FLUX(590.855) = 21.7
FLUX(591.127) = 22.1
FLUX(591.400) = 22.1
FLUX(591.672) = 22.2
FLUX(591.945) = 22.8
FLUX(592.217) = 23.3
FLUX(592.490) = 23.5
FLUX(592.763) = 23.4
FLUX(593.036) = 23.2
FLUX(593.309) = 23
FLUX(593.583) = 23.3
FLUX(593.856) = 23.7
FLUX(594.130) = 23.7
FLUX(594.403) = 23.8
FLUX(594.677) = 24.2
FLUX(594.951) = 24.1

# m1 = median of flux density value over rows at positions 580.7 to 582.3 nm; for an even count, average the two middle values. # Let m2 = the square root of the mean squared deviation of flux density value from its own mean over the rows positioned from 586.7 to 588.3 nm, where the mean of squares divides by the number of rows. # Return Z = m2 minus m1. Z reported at -24.1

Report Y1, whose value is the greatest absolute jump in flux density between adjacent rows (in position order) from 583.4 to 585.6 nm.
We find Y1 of 0.9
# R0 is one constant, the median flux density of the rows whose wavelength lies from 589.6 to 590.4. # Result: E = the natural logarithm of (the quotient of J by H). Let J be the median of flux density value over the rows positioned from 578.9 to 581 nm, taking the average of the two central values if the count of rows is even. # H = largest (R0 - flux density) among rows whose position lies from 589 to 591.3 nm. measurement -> 1.8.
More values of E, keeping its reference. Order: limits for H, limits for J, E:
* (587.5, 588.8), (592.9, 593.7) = 3.7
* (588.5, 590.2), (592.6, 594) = 1.7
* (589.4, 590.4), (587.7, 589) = 1.4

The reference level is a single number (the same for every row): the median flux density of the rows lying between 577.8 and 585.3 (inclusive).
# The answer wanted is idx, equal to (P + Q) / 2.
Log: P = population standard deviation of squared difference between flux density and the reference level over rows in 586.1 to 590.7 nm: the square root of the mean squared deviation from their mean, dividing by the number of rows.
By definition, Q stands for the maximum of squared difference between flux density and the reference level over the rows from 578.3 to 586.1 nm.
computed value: 39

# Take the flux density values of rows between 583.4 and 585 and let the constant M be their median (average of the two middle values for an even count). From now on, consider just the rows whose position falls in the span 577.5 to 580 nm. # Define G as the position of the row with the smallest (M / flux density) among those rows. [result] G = 579.804 nm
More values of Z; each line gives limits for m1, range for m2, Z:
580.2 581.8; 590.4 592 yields -24.8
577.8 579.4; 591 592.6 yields -26.1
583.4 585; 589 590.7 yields -21.8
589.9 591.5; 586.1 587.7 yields -20.4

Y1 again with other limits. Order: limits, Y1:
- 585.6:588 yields 1.6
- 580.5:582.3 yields 0.7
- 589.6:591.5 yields 2.9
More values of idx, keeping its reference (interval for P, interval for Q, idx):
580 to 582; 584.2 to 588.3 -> 15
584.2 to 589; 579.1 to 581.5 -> 23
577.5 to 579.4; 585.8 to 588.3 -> 15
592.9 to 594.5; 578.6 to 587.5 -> 5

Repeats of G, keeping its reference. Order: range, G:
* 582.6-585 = 584.092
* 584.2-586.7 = 584.361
